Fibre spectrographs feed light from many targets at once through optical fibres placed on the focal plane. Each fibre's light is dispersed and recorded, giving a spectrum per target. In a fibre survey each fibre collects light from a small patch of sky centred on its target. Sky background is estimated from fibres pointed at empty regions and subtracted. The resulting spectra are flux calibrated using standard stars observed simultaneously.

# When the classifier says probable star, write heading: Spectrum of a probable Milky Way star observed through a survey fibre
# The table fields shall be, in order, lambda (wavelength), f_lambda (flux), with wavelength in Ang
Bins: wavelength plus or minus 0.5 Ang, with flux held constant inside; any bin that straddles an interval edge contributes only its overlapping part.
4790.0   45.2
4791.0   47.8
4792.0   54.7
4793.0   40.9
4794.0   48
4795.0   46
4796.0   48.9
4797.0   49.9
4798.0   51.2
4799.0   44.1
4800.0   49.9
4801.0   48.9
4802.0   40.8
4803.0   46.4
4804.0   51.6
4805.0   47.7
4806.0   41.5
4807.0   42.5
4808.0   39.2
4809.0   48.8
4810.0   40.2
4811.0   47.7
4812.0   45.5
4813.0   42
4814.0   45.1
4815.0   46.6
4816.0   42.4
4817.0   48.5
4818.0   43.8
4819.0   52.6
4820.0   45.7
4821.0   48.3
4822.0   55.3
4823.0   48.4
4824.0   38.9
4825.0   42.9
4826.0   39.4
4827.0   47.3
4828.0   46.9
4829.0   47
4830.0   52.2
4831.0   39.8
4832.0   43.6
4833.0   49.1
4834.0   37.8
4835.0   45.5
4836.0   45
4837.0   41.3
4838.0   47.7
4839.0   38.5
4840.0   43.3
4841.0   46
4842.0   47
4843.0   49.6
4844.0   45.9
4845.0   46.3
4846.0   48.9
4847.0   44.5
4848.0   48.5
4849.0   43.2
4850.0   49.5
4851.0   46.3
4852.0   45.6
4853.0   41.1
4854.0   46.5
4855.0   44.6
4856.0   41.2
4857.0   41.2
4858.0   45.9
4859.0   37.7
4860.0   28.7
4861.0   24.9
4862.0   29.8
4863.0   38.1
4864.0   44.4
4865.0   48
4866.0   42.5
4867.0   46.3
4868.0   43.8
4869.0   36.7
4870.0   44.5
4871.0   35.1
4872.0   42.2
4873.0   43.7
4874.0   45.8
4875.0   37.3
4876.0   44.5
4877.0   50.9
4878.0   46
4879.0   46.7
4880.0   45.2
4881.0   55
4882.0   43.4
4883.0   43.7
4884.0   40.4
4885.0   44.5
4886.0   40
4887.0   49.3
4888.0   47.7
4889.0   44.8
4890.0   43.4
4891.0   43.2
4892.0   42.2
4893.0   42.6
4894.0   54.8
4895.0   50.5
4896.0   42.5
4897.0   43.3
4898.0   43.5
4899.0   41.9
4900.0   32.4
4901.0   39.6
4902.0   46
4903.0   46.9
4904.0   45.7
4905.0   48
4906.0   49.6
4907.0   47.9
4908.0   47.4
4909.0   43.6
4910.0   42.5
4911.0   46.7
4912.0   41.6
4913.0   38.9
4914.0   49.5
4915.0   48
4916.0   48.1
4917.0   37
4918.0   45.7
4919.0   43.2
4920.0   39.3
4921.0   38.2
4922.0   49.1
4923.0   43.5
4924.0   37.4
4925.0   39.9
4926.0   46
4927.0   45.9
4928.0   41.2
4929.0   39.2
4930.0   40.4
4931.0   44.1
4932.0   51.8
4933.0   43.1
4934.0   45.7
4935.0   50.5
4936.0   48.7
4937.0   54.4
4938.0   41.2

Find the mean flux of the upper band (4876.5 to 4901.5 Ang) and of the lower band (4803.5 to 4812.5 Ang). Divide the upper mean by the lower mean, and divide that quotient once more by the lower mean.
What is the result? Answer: 0.0221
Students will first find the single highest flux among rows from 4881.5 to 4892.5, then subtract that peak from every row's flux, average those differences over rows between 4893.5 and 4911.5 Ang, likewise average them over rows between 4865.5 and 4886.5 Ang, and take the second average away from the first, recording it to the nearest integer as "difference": 1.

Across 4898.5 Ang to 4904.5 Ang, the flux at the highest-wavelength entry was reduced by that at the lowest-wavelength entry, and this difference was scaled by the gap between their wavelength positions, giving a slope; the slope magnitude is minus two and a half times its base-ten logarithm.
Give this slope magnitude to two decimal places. 0.30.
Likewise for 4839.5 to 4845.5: 0.55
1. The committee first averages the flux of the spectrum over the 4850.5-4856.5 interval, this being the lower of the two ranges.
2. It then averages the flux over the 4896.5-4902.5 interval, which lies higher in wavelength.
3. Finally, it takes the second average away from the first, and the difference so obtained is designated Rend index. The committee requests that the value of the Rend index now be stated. 3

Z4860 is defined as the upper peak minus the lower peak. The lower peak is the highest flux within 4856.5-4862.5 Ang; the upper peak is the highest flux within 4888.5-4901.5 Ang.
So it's 9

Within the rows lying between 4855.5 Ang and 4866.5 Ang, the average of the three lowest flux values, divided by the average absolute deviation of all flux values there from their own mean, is 4.7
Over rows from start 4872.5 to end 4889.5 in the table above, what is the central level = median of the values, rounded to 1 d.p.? 44.8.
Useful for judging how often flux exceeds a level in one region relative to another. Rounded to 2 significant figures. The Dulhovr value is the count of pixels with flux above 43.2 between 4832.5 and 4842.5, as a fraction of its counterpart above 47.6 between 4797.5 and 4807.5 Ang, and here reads 1.4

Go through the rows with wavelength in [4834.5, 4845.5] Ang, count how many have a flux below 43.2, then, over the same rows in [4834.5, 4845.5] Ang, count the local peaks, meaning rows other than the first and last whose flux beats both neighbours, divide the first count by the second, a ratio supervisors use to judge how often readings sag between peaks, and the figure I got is 1.0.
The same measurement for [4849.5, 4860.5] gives 2.5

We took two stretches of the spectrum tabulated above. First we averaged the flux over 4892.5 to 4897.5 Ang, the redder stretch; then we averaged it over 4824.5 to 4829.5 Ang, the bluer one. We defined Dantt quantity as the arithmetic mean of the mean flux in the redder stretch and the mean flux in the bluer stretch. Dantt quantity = 45.7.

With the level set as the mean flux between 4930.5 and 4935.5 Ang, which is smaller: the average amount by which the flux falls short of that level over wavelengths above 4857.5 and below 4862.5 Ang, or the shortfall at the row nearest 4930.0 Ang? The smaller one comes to 6.6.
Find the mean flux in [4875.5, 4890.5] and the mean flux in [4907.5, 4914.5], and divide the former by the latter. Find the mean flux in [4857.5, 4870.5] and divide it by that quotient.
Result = 38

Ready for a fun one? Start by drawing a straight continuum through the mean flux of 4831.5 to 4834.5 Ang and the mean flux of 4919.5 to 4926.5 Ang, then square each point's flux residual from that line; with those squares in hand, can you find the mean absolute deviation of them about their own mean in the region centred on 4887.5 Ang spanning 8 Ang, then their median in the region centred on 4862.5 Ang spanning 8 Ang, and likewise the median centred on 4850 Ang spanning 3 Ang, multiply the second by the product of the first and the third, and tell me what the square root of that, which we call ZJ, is 57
